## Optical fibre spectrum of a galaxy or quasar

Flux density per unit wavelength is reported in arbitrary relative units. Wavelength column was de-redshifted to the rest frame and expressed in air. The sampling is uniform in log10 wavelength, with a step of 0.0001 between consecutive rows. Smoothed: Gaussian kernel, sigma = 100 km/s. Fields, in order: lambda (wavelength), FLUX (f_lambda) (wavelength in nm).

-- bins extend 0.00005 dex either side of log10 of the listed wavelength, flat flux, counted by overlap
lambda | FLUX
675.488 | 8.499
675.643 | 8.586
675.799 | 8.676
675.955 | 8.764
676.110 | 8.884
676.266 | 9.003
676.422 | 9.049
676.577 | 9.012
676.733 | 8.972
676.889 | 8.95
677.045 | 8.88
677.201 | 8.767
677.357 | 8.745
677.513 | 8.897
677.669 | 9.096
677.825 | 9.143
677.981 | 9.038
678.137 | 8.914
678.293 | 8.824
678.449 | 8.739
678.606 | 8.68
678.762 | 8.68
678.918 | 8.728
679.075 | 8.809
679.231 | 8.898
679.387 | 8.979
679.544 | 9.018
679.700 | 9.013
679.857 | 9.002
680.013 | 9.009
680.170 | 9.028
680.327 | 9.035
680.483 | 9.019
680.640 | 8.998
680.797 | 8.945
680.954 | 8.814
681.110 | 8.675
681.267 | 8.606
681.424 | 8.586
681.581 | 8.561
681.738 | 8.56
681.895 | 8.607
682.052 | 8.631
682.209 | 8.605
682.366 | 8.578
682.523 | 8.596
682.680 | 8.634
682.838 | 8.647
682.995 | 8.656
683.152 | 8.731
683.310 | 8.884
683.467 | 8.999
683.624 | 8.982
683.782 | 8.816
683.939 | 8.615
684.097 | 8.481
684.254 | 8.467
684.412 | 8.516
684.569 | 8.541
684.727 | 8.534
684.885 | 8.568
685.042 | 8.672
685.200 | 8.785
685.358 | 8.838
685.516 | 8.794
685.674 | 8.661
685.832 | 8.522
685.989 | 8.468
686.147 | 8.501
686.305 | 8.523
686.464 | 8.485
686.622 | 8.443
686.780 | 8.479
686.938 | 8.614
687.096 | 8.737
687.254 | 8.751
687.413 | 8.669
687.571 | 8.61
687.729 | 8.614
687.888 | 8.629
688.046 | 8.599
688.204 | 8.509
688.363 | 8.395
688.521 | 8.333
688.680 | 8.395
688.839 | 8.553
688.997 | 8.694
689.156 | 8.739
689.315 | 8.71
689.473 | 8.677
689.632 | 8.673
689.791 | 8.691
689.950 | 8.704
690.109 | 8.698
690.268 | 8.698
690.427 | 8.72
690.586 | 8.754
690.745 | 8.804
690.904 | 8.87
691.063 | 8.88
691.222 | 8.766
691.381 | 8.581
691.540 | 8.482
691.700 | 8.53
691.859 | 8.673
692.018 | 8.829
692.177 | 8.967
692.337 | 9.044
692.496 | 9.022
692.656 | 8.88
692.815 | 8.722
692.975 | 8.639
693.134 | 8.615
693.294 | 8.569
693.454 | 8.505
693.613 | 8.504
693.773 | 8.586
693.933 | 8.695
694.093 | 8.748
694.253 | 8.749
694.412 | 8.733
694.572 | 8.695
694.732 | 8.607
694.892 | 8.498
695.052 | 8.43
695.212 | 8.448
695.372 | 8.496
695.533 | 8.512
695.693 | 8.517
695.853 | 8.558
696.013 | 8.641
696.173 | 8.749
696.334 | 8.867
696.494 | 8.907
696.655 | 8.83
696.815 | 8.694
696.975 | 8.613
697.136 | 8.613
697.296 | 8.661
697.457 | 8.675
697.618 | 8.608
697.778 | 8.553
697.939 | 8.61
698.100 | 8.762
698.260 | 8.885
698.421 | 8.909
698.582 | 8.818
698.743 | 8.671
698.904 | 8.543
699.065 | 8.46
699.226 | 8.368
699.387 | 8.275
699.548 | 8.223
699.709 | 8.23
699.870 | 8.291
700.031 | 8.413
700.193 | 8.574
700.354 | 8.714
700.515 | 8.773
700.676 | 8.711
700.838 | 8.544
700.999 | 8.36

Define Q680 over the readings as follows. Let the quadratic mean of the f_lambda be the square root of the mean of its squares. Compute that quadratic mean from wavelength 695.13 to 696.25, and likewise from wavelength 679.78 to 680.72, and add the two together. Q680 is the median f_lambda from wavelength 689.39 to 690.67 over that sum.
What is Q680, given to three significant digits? 0.495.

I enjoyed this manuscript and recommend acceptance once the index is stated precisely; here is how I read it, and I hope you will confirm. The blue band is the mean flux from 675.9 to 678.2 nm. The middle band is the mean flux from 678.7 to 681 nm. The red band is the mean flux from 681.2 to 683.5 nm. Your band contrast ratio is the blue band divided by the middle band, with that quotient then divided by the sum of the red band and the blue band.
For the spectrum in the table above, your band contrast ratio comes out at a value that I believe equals 0.0569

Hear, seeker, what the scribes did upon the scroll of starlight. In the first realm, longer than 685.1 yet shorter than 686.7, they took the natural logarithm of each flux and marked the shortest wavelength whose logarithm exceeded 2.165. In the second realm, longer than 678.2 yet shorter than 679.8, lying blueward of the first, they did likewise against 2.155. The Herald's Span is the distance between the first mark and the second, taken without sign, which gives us 6.91 nm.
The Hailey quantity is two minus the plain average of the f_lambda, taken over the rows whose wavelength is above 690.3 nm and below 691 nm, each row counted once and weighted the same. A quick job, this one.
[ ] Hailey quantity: -6.79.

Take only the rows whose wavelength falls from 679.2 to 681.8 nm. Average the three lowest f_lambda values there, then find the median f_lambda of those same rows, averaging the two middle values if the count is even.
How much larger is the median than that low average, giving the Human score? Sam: 0.41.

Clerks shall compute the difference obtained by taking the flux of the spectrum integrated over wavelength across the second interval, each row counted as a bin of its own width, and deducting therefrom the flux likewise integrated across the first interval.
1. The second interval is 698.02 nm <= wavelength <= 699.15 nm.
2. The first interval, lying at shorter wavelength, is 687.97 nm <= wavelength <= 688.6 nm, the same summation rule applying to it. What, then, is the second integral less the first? 4.5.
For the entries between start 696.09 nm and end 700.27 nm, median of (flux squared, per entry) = 74.2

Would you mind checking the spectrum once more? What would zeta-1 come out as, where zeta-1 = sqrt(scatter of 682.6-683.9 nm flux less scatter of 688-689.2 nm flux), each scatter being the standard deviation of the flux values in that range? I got 0.05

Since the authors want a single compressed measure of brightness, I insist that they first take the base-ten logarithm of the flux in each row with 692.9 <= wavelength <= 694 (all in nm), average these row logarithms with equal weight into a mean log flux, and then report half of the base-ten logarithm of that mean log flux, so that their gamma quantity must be -0.0149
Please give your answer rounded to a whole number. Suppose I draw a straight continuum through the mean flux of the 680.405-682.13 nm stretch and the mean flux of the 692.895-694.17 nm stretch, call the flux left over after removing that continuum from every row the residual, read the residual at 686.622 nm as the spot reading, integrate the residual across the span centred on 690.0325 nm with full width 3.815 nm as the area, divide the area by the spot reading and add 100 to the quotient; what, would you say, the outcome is 100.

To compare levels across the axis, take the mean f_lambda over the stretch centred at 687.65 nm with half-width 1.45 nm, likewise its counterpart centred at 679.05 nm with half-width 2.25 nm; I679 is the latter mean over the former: 1.04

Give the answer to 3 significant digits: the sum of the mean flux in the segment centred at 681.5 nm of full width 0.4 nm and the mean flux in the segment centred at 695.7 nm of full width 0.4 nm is 17.1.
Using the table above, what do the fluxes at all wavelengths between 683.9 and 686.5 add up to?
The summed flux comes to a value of 146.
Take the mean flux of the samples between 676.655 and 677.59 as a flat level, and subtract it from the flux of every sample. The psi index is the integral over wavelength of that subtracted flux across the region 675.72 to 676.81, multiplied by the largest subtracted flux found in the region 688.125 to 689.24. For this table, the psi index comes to -0.006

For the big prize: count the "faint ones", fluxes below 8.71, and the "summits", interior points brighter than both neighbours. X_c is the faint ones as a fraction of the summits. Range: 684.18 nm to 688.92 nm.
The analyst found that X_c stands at 5.0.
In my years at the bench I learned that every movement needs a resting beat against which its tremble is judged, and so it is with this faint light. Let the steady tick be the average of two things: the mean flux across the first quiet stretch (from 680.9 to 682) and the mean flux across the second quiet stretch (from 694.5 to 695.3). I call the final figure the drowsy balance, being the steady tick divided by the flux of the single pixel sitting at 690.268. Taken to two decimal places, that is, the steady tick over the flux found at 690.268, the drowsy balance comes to 0.99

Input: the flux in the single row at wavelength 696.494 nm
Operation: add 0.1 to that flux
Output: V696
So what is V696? 9.01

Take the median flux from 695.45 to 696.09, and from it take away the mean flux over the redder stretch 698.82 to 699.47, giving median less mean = 0.13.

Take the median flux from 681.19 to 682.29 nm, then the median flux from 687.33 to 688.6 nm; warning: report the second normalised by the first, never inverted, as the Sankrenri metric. 1.00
